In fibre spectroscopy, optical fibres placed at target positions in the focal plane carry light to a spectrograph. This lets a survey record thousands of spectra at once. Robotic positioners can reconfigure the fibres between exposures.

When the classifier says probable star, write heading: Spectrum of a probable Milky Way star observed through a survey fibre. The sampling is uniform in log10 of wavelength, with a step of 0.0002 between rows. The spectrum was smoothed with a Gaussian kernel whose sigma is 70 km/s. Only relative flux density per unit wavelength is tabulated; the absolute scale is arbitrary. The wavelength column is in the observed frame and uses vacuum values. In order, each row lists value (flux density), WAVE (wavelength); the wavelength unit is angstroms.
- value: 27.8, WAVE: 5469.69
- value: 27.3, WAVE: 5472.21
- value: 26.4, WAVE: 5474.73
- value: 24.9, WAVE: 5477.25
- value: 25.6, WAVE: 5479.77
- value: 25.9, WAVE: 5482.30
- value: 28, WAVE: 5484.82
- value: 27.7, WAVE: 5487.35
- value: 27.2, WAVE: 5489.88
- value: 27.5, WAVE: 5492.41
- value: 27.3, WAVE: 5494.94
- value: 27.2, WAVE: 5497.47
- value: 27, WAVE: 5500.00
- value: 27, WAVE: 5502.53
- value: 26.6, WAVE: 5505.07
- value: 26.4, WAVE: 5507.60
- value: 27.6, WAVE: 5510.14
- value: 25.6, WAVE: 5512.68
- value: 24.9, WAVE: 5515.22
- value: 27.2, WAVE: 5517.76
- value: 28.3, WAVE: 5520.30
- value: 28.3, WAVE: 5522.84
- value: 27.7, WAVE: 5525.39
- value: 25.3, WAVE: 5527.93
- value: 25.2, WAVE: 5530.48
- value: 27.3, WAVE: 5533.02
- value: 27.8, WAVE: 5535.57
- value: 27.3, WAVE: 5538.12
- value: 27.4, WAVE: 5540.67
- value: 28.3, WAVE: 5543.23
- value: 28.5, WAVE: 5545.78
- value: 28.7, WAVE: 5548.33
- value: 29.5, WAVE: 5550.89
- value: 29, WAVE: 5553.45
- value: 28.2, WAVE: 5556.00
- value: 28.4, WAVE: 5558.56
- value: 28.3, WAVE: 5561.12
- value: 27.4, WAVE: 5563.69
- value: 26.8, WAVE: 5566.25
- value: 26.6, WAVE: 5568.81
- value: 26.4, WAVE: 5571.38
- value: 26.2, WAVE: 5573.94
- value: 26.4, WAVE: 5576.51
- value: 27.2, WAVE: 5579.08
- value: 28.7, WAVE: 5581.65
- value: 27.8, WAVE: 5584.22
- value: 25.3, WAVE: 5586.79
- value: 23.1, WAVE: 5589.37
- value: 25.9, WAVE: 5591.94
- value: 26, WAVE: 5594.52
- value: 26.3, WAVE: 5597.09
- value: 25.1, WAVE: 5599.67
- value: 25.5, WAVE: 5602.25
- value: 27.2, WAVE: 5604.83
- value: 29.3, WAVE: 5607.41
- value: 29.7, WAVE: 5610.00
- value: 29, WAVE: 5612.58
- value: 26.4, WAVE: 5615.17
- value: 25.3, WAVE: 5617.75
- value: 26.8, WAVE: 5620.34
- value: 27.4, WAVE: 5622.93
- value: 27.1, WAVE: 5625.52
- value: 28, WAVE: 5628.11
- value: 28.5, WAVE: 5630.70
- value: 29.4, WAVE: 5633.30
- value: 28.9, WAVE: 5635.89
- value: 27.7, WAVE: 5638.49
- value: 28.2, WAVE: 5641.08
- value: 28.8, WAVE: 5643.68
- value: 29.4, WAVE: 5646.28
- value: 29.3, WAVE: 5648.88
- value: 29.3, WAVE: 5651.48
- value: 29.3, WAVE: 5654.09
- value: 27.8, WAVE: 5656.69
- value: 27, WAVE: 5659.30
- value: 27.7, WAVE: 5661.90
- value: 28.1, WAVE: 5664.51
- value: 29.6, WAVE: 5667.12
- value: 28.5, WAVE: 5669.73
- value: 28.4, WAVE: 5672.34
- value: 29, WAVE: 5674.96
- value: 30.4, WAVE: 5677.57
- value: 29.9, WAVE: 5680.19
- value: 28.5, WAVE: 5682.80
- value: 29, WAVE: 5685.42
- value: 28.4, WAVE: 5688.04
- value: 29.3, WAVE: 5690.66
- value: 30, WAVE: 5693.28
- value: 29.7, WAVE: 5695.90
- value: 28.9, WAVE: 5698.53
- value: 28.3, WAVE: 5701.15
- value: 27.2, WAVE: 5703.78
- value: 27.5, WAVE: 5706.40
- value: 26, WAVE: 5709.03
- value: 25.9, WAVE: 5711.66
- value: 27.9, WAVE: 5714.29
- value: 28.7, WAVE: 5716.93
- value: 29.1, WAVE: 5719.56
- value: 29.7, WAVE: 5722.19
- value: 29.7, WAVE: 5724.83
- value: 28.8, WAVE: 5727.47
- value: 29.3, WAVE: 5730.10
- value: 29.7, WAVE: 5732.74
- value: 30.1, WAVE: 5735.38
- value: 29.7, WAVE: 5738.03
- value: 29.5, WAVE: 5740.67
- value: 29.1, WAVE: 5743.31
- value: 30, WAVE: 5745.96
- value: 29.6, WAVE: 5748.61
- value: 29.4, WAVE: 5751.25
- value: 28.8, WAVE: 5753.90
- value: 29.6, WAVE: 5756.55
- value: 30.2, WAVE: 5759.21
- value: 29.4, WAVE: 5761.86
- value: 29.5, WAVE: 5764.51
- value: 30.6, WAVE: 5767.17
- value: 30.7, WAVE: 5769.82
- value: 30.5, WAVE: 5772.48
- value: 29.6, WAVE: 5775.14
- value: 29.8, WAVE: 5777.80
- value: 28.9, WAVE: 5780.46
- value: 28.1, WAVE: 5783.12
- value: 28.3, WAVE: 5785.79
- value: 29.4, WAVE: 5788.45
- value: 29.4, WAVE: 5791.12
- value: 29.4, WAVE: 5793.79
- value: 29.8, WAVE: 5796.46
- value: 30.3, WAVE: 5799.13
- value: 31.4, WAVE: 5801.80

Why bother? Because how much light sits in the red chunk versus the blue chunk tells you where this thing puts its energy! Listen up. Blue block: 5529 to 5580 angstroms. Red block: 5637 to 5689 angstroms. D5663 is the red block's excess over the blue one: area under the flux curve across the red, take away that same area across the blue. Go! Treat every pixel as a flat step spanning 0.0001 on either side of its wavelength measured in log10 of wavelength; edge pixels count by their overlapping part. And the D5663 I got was 89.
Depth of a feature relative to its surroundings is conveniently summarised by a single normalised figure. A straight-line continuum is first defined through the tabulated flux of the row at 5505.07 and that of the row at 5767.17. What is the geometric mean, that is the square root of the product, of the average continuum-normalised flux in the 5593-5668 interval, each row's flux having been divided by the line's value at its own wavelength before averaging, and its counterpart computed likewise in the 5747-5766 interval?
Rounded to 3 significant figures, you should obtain 0.973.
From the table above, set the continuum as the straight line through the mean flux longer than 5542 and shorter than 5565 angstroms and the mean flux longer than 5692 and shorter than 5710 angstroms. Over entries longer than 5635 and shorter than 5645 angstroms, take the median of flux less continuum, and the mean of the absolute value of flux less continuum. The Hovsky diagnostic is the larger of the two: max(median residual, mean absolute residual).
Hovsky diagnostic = 0.4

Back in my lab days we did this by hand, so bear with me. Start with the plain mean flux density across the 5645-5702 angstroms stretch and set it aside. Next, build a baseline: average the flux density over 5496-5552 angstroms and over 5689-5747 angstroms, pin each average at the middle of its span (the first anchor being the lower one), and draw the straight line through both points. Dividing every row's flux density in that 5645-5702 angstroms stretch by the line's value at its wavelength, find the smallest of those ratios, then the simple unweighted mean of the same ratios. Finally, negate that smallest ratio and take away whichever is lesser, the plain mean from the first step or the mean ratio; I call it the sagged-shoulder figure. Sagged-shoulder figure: -1.97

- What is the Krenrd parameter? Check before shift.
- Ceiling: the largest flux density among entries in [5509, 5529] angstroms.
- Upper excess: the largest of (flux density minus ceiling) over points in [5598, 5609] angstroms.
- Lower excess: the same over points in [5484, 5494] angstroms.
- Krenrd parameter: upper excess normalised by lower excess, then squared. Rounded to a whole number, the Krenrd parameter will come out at 11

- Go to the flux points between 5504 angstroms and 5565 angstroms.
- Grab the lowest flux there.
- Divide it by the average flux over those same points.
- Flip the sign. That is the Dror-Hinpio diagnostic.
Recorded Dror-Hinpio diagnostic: -0.91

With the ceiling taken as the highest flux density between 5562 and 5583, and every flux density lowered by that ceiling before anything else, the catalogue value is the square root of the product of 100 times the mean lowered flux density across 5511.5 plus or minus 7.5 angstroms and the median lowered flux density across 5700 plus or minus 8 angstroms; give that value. 4.8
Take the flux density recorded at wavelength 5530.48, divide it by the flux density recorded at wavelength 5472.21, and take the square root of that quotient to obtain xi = 0.96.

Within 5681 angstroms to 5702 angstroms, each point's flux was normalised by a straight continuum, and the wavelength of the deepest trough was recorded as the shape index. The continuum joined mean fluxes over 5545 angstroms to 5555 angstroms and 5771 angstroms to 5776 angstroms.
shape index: 5701.15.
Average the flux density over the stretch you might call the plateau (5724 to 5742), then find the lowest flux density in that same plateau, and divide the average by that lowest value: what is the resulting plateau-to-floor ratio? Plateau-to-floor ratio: 1.026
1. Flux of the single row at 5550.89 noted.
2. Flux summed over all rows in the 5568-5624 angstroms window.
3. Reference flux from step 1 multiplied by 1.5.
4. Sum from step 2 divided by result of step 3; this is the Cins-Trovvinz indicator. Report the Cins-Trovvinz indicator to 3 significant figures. 13.3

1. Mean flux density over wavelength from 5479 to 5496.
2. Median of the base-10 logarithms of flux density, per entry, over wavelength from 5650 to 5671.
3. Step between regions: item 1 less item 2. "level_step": 25.6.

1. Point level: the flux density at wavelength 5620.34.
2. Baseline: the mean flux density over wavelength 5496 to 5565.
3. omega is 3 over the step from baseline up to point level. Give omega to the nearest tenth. -4.8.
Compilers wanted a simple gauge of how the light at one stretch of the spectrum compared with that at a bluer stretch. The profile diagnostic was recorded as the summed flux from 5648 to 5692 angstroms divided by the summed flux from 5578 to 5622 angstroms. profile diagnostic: 1.08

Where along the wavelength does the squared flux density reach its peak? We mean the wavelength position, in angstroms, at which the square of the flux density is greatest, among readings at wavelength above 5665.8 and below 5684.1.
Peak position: 5677.57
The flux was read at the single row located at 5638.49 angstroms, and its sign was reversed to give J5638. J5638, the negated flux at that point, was -27.7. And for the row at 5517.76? -27.2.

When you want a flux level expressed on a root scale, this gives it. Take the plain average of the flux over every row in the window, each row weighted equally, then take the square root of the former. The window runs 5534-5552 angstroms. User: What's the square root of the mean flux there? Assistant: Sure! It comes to 5.31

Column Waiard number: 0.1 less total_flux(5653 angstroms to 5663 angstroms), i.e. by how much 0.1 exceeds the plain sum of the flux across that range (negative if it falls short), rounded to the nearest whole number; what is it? -112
